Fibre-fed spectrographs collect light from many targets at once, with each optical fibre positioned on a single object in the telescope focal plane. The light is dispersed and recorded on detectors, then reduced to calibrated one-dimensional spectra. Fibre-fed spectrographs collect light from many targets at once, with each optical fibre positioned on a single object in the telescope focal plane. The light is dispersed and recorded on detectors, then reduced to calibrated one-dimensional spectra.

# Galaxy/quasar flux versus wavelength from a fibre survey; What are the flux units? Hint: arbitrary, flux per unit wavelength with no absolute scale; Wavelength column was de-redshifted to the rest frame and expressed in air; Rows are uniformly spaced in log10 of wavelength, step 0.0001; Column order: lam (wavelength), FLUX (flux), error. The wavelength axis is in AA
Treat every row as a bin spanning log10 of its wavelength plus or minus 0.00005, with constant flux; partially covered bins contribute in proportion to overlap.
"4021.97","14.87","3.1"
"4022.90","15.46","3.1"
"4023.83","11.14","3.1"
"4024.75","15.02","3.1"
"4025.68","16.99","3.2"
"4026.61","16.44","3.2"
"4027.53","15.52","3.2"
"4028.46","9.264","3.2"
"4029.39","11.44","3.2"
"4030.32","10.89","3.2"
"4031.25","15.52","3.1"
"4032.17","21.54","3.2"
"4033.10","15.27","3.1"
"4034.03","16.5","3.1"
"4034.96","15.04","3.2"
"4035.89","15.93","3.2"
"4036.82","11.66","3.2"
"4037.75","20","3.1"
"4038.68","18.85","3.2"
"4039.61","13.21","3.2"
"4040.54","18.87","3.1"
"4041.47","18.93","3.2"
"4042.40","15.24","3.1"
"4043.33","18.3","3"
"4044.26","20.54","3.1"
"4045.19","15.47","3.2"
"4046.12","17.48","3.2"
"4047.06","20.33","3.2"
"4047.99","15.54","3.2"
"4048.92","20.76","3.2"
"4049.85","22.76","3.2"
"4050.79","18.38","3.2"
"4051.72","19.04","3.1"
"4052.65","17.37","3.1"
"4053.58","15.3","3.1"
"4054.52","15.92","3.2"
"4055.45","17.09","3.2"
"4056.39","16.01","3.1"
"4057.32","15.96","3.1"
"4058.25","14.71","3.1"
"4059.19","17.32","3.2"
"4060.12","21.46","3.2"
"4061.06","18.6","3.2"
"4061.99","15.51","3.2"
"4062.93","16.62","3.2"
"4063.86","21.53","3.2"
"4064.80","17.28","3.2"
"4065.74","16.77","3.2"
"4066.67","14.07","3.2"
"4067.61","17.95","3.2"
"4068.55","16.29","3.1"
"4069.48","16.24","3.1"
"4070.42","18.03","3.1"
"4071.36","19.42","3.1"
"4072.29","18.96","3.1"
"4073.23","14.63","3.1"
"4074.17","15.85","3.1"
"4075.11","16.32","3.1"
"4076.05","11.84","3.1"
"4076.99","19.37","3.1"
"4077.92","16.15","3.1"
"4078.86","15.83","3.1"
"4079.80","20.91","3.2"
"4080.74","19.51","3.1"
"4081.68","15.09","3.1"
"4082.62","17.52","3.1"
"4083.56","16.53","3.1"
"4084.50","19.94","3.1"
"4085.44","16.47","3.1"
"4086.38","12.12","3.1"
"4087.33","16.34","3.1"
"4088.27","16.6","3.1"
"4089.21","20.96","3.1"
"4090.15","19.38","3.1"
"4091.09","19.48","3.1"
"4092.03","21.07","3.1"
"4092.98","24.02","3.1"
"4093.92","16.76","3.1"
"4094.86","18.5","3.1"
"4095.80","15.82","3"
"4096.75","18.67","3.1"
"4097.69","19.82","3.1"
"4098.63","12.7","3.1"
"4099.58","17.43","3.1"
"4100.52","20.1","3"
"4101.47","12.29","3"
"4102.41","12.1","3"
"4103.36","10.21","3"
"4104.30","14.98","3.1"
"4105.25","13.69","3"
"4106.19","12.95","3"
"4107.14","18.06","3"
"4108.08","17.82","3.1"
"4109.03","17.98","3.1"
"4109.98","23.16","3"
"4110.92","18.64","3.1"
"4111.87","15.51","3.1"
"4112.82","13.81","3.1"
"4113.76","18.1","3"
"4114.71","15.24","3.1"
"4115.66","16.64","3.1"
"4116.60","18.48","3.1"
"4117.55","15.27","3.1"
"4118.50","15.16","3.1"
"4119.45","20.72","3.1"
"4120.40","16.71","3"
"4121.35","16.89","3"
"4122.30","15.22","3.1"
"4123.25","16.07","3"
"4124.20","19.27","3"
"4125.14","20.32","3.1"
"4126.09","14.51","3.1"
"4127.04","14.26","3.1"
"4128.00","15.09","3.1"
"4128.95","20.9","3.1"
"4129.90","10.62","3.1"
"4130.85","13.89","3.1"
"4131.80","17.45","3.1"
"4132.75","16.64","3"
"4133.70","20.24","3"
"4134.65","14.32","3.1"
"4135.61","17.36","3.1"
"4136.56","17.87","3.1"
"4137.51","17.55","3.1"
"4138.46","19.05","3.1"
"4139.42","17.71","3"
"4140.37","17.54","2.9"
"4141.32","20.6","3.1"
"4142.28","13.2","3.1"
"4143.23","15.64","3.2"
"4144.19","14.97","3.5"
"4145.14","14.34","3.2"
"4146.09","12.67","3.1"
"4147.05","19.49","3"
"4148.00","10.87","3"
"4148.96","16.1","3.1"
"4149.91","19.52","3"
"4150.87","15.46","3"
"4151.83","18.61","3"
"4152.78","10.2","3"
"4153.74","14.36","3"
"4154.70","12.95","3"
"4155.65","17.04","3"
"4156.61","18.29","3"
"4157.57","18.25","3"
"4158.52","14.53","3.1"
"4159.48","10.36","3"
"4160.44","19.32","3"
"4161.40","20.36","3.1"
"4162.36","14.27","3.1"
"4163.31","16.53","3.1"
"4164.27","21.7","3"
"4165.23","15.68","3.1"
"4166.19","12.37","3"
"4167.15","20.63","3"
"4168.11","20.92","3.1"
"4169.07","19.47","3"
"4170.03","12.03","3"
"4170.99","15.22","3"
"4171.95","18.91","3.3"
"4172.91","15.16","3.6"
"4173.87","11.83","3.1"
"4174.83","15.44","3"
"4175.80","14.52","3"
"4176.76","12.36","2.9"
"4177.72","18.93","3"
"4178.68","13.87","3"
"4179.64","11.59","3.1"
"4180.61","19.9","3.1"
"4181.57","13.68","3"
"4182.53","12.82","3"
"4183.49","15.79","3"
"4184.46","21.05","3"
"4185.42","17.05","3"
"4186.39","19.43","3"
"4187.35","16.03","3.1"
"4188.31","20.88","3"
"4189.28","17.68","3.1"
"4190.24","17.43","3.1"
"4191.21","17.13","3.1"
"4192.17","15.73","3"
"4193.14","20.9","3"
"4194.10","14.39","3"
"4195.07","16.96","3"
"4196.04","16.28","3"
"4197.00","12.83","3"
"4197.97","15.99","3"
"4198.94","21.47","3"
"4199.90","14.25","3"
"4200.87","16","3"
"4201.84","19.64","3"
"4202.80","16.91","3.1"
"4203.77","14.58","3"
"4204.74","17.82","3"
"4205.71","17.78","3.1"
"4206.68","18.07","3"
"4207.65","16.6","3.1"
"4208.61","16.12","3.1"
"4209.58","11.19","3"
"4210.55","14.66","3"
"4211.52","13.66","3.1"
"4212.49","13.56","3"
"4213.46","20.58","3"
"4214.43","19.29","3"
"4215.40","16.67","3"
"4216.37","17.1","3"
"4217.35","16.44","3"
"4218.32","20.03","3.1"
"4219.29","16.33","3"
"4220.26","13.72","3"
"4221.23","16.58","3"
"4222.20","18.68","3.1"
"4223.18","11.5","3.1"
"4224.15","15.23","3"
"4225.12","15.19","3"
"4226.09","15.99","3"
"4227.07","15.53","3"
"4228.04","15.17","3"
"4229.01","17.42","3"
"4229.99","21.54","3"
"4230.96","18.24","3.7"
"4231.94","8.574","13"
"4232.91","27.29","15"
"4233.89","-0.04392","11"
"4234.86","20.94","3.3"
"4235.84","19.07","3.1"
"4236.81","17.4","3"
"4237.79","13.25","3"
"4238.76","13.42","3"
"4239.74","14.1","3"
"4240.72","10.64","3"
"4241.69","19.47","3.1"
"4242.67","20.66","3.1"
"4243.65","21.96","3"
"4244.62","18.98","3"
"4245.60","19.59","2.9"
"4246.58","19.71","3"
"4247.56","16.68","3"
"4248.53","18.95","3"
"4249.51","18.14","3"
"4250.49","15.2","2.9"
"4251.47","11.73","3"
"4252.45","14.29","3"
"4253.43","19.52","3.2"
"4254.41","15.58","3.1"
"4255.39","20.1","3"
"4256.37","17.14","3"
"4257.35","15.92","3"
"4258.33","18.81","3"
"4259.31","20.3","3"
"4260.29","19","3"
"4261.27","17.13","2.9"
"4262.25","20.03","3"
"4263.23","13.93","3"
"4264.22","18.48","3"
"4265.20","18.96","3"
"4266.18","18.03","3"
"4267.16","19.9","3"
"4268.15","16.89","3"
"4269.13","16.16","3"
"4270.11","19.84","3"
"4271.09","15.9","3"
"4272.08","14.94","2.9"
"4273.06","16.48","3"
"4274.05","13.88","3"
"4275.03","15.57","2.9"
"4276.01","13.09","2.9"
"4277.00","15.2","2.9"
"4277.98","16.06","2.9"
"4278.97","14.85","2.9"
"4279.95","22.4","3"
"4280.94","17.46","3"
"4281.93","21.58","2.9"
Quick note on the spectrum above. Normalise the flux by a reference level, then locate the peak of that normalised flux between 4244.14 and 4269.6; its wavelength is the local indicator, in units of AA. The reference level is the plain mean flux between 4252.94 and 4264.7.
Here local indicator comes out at 4259.31 AA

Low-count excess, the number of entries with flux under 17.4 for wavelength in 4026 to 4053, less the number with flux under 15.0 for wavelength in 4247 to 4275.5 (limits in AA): 11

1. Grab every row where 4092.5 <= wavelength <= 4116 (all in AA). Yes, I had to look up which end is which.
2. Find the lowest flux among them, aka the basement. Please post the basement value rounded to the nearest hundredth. 10.21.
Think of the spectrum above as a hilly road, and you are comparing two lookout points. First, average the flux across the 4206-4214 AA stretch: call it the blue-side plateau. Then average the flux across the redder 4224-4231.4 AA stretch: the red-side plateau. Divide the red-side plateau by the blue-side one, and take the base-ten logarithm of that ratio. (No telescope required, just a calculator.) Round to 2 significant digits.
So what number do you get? 0.033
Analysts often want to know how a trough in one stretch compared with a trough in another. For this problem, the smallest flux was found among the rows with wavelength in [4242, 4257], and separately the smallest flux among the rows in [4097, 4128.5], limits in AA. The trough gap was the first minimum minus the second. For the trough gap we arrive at 1.5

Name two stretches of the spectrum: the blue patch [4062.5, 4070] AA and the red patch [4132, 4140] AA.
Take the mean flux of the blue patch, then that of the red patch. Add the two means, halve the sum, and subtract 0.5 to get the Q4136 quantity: 16.8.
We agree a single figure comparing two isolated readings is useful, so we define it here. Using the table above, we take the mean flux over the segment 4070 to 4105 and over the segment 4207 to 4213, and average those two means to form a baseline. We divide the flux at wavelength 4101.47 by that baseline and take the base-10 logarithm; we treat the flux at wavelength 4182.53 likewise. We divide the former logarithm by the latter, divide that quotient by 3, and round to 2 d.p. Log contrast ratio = 0.40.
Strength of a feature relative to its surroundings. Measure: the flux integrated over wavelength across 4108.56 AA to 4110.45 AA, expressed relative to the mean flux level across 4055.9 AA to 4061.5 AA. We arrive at 2.2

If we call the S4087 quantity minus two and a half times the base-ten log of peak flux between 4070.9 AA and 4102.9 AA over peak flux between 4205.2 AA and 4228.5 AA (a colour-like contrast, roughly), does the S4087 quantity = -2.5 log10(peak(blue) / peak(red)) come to -0.17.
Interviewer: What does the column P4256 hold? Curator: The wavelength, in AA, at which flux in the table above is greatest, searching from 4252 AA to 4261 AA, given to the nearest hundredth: 4259.31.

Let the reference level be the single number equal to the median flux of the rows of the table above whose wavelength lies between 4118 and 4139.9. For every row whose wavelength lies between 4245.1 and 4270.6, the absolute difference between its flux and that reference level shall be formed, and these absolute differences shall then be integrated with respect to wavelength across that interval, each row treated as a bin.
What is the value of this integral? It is 51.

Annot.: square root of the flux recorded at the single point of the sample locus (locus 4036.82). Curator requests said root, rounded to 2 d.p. 3.41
